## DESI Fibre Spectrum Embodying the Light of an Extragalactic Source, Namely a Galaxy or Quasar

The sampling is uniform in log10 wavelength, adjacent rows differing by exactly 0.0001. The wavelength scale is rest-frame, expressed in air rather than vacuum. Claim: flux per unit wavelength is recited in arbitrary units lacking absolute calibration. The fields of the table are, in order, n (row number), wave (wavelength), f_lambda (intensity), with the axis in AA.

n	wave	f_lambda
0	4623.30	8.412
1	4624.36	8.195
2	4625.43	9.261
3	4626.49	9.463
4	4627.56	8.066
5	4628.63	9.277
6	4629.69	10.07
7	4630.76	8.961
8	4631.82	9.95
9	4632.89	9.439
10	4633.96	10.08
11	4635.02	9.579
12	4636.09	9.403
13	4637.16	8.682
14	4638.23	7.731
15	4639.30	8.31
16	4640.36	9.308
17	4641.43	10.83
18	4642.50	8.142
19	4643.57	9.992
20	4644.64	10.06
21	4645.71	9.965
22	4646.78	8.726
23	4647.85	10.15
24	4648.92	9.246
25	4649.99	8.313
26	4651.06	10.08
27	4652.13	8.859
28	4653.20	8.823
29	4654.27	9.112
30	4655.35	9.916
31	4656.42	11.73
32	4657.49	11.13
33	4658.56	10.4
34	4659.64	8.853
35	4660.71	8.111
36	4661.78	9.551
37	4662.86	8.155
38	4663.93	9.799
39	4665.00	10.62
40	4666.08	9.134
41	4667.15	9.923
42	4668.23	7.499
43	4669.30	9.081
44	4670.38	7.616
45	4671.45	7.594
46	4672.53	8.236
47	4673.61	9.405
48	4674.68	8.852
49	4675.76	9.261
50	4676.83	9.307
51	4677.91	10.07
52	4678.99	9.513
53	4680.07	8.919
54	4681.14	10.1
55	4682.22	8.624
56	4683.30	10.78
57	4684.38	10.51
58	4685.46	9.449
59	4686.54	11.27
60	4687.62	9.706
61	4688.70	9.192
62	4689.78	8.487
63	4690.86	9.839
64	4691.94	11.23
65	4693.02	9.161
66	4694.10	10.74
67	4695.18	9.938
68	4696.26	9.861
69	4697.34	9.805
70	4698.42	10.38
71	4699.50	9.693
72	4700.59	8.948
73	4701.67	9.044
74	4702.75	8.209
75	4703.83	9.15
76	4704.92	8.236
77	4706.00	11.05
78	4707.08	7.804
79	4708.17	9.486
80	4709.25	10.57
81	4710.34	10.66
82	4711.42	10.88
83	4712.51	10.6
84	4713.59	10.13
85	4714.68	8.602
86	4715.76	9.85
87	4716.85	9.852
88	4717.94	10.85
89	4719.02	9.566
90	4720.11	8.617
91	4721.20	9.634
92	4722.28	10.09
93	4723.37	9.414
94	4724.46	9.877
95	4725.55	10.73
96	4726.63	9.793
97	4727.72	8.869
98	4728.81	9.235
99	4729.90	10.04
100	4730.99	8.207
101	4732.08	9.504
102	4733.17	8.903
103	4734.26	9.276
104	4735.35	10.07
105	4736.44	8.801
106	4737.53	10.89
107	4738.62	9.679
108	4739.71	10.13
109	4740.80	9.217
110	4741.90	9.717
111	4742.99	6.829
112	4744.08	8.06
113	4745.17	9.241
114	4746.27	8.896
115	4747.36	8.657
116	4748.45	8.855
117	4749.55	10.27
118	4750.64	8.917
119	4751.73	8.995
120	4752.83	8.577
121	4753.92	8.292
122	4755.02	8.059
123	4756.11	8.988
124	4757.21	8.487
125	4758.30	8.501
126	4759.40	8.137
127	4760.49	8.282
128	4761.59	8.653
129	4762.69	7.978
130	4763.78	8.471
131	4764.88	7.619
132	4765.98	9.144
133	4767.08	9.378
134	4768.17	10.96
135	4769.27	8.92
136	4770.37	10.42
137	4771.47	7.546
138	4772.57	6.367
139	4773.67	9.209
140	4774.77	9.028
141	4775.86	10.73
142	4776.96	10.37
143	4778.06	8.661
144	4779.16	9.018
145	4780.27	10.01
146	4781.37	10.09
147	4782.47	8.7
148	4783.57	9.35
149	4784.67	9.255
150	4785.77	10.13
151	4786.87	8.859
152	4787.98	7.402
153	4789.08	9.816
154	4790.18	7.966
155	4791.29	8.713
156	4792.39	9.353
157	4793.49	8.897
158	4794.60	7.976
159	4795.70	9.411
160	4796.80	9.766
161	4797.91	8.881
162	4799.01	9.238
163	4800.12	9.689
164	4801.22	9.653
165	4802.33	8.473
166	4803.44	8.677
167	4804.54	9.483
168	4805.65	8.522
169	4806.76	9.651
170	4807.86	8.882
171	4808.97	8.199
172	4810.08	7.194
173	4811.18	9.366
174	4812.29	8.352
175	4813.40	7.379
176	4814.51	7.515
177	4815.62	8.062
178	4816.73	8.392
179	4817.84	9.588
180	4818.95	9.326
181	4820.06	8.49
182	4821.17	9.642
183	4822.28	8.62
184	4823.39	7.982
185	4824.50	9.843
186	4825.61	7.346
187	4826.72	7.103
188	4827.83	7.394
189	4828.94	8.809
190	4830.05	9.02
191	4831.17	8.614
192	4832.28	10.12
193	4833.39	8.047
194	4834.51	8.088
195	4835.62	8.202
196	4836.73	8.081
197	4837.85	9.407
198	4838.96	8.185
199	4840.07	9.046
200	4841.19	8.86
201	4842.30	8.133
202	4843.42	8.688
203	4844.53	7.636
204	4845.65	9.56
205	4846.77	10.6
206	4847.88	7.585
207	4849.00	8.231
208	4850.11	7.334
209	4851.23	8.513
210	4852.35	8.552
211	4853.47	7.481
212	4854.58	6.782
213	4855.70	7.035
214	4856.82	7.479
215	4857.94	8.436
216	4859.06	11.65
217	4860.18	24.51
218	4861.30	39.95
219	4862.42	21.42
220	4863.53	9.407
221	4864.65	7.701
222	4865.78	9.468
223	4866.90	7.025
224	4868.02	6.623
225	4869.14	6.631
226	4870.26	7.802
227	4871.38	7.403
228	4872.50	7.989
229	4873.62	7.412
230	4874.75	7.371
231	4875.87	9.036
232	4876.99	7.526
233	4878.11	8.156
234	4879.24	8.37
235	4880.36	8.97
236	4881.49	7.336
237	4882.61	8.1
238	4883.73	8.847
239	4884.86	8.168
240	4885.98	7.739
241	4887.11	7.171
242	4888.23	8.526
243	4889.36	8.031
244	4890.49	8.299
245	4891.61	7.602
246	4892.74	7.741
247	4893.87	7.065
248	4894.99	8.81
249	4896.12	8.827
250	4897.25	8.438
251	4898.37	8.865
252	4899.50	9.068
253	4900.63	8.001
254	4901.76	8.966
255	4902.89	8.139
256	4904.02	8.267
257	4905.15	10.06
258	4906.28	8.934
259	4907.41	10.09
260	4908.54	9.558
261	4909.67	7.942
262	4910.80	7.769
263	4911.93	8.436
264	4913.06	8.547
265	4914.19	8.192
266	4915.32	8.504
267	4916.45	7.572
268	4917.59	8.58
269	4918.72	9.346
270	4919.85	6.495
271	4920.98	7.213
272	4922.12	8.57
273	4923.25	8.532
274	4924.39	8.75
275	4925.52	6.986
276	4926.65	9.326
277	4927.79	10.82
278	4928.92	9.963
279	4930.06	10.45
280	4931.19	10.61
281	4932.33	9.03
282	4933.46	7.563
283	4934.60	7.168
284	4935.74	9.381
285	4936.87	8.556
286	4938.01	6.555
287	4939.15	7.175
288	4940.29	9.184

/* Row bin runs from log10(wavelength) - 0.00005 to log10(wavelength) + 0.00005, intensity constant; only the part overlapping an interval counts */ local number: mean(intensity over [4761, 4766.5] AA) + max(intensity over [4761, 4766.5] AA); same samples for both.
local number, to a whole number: 18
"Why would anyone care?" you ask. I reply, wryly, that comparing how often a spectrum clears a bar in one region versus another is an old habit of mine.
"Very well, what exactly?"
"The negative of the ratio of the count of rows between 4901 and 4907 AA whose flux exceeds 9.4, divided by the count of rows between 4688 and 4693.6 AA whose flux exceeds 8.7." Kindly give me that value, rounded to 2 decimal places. -0.25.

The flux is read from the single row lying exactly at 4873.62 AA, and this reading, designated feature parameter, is 7.412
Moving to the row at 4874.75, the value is 7.371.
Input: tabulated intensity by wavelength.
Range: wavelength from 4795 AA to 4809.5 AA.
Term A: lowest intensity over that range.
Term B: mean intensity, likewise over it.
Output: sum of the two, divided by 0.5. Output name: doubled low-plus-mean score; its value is 34.6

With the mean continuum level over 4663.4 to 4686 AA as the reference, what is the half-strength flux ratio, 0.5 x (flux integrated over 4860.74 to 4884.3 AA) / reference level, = 12.9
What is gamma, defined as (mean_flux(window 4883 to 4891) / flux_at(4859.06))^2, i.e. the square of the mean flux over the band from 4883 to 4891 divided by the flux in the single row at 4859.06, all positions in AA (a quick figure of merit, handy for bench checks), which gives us 0.48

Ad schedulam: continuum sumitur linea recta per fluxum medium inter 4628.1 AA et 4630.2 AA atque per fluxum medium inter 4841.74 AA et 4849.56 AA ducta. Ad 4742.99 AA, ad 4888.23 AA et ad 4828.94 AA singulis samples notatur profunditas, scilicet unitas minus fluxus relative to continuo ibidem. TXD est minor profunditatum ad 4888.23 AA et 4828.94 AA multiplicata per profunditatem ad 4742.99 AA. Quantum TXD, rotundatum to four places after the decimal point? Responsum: -0.0029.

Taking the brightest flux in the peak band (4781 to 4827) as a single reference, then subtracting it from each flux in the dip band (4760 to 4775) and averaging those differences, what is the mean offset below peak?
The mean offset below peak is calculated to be -1.42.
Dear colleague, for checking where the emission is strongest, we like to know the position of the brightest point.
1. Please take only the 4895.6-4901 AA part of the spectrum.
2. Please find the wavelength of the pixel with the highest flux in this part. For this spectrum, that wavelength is 4899.50 AA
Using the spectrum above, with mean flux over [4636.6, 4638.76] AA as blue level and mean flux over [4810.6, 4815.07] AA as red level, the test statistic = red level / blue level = 0.99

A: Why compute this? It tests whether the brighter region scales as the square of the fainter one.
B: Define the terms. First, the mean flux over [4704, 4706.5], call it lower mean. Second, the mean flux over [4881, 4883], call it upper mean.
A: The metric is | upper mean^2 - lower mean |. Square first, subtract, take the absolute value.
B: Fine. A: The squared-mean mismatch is 50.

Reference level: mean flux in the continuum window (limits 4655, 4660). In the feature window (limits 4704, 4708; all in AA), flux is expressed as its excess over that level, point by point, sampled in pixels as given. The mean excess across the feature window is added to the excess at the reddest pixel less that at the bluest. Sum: -1.8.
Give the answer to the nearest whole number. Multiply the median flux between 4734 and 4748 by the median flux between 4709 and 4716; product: 98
